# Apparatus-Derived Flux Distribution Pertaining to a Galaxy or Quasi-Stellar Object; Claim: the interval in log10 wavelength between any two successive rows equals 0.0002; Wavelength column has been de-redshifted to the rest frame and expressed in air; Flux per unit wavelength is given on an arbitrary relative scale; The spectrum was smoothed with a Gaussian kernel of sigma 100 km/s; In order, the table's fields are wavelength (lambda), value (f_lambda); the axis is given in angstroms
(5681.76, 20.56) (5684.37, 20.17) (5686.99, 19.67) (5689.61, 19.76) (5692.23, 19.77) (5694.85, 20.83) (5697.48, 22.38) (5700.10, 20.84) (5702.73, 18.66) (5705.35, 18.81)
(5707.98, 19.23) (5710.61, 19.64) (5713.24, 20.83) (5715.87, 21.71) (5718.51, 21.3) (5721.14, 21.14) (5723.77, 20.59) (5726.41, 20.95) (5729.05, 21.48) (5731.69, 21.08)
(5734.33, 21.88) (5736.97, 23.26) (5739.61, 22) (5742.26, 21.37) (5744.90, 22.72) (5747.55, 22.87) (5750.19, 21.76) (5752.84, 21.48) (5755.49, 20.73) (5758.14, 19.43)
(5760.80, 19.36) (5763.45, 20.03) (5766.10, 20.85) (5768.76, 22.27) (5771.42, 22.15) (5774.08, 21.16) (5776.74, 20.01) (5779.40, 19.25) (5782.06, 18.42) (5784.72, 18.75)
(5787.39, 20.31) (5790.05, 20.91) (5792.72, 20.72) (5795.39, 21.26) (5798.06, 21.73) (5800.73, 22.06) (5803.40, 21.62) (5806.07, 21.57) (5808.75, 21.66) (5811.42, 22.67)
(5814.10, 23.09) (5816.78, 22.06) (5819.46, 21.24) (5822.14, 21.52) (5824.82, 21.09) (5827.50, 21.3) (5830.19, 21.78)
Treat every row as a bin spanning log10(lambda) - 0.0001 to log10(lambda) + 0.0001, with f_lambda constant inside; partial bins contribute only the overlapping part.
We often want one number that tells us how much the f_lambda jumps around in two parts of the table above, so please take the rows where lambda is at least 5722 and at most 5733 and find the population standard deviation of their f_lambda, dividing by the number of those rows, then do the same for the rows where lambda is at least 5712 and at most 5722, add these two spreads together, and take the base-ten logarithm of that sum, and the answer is -0.20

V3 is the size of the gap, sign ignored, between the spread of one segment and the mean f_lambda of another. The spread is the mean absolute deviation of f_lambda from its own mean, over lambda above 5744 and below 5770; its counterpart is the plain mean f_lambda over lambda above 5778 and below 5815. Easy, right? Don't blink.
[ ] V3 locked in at 19.9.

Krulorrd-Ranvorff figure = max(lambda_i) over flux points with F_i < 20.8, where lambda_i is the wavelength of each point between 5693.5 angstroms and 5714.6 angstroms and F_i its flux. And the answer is 5710.61 angstroms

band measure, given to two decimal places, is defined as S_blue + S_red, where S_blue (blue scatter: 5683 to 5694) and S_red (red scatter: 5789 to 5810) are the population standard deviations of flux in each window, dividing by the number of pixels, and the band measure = 0.61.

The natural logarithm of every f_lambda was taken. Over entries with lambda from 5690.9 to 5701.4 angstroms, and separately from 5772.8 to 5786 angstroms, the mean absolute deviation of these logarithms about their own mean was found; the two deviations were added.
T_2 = 0.077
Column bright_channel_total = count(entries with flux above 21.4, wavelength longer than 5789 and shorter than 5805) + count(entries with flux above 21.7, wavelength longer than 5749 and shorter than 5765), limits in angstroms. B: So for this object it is 4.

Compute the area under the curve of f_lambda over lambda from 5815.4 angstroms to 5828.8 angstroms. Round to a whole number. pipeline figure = 287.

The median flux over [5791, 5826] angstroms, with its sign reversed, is -21.6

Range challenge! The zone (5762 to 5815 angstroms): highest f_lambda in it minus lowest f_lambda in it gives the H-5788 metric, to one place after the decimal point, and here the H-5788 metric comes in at 4.7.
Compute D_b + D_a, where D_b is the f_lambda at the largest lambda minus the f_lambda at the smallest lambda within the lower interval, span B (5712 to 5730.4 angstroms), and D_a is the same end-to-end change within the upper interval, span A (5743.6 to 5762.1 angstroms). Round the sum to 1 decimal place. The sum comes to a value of -2.7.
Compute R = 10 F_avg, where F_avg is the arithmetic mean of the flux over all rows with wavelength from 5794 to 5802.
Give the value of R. 217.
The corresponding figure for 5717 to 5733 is 211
